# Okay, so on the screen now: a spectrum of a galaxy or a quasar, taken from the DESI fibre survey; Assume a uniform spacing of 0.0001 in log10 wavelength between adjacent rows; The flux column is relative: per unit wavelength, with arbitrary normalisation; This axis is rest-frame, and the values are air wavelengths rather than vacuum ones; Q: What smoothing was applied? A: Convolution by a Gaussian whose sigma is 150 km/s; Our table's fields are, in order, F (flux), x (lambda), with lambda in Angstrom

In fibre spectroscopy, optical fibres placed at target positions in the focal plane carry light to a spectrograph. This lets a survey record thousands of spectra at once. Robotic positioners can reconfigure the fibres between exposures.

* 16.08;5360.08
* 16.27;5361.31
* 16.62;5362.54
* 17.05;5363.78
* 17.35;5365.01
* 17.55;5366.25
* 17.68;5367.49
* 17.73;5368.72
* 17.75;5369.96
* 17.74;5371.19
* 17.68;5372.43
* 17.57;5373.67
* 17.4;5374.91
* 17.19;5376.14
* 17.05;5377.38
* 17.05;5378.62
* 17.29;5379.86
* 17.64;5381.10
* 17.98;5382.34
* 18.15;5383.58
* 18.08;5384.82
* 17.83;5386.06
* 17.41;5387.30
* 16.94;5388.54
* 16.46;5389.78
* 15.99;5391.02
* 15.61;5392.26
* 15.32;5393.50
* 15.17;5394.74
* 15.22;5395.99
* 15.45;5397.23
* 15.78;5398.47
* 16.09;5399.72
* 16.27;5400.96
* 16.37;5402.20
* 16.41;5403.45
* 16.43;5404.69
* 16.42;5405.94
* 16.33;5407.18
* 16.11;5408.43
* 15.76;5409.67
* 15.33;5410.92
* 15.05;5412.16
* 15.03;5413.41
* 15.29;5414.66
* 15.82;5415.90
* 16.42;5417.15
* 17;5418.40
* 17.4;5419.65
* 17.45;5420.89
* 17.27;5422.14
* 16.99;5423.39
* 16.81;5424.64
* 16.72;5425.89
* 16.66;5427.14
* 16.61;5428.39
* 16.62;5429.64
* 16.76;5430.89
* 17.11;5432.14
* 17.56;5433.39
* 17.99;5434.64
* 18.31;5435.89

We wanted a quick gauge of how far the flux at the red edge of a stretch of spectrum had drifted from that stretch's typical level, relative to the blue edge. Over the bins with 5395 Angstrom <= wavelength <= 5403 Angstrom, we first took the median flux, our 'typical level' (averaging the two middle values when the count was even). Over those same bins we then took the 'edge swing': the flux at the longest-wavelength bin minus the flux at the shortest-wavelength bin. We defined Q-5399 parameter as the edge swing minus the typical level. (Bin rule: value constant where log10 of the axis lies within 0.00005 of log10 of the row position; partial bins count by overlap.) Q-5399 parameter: -14.8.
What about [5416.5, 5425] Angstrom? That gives -16.6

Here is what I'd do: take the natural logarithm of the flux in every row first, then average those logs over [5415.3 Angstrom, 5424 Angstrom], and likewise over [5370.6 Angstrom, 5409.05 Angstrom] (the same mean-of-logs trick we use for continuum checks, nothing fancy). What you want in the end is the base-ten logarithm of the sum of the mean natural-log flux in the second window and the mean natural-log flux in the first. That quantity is 0.751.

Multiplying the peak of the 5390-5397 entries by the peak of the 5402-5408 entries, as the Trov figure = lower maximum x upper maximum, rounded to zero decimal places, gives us 263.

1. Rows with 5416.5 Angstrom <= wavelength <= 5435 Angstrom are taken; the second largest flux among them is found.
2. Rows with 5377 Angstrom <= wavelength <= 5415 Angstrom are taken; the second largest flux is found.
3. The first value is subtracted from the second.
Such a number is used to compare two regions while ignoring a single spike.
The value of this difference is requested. 0.5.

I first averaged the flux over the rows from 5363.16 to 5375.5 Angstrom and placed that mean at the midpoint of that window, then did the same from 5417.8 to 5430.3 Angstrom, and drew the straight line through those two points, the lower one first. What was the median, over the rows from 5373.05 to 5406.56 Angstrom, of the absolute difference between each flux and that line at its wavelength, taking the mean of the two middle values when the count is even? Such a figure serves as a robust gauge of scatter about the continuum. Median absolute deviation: 0.73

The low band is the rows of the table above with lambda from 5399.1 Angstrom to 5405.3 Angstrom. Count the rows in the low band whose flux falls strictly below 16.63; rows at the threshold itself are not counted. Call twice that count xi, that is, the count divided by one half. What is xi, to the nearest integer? 10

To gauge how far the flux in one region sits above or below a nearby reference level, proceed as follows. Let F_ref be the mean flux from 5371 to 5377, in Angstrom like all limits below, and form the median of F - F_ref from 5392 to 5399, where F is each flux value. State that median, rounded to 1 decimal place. -2.1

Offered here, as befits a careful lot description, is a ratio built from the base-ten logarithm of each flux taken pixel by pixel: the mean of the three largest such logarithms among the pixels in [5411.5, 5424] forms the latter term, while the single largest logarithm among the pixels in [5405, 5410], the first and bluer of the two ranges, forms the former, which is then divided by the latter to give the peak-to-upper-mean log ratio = 0.98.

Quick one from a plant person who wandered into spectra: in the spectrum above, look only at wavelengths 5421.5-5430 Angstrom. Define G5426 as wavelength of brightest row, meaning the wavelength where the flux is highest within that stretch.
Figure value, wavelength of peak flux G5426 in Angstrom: 5422.14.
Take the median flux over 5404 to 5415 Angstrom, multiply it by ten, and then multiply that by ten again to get 1576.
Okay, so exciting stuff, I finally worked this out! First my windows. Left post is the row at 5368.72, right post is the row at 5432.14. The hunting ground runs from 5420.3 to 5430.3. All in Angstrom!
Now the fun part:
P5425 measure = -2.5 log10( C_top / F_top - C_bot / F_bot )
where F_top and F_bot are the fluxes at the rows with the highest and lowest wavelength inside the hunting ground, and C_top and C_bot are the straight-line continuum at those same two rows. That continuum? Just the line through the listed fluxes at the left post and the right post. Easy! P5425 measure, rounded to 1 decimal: 3.4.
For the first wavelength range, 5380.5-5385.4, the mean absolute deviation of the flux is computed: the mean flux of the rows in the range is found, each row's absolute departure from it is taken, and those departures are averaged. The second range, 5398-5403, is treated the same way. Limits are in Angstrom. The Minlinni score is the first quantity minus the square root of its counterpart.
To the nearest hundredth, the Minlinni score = -0.28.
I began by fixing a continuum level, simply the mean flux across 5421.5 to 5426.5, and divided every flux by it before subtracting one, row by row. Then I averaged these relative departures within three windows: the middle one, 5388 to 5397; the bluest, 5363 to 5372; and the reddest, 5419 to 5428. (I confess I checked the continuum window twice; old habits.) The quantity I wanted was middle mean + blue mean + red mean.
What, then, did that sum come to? -0.026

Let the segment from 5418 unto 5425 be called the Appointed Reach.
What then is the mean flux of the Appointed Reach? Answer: 17.2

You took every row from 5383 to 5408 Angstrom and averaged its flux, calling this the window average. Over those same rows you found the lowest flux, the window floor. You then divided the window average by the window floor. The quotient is 1.08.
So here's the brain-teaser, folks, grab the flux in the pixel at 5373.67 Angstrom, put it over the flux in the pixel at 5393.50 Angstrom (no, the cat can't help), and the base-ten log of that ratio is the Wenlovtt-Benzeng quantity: 0.06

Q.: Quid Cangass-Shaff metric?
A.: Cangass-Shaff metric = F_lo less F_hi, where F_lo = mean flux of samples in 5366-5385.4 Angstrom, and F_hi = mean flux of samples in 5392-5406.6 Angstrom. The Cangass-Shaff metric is 1.7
